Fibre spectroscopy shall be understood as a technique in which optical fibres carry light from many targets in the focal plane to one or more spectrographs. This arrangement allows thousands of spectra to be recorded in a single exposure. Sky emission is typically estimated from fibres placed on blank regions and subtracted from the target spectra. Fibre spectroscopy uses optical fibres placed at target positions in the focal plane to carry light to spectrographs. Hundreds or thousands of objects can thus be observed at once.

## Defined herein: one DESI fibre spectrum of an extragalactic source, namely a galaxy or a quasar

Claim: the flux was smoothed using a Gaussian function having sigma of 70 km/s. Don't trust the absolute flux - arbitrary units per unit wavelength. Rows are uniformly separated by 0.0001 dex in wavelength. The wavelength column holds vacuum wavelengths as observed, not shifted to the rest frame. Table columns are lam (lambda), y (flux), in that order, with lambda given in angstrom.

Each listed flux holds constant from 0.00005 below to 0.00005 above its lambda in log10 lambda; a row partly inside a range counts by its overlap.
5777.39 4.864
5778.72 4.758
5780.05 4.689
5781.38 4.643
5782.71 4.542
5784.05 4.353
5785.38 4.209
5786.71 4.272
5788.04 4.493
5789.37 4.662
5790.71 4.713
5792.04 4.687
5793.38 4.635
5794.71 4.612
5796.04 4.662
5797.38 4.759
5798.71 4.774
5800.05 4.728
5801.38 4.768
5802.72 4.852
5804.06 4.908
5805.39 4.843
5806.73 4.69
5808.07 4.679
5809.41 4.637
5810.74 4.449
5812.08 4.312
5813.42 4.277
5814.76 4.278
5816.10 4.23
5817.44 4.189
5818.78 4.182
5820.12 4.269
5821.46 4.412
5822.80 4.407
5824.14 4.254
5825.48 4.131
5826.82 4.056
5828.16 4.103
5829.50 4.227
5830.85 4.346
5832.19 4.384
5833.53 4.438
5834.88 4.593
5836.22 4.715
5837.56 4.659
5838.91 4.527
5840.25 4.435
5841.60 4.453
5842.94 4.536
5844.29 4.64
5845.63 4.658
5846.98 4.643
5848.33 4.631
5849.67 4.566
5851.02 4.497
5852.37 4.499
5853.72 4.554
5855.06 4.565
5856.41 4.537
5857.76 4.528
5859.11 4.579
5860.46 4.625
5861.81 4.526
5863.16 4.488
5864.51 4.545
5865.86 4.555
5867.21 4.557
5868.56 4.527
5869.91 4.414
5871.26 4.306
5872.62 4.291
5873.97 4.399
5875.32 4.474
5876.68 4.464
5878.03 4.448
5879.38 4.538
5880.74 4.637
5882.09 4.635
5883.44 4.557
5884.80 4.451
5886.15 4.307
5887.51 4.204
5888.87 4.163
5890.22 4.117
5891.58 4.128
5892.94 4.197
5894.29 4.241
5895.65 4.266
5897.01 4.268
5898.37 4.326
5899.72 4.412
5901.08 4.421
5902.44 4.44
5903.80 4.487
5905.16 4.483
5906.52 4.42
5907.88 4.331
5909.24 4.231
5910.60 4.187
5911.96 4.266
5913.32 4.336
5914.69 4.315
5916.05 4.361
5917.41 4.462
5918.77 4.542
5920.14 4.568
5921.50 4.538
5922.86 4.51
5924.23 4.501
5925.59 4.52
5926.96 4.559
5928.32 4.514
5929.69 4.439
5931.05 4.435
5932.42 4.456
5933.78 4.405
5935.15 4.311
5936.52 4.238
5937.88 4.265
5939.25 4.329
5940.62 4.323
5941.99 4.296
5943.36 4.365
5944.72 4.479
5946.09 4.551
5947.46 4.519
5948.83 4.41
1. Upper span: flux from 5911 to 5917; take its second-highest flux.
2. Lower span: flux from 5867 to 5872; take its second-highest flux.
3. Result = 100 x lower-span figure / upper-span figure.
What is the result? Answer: 104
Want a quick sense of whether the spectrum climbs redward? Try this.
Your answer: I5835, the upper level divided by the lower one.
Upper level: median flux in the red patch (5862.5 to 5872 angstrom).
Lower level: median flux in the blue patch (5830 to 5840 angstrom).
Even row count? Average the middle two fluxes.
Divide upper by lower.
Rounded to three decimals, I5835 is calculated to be 1.000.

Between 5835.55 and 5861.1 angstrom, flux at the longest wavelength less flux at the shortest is -0.1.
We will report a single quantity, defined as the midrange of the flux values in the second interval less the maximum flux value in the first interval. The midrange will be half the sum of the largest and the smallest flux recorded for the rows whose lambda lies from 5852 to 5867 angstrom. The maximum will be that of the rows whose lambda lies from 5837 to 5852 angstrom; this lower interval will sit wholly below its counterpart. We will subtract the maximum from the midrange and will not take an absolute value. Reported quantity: -0.10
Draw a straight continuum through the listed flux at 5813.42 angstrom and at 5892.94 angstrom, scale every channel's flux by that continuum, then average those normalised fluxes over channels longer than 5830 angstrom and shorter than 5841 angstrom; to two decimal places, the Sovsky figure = 1.06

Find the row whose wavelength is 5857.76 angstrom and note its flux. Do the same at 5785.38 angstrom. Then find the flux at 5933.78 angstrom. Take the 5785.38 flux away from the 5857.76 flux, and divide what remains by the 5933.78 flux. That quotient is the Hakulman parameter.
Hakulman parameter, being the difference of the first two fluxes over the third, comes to 0.07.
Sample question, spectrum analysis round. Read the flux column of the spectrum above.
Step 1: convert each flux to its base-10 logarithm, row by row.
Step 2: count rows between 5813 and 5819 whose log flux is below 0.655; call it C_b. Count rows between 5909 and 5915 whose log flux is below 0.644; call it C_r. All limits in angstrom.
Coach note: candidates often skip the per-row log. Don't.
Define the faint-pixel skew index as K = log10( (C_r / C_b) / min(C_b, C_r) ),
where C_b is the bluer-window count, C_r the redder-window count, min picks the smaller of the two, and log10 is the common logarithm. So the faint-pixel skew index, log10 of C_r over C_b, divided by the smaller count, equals -0.70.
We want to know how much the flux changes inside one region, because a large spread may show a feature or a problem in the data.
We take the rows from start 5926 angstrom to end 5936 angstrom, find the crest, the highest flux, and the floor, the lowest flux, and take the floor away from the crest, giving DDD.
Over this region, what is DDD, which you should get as 0.25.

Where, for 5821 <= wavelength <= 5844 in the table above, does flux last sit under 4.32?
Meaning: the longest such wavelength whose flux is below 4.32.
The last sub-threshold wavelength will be 5829.50 angstrom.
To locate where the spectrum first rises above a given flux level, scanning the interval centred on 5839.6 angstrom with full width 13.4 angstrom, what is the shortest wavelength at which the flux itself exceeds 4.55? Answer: 5834.88 angstrom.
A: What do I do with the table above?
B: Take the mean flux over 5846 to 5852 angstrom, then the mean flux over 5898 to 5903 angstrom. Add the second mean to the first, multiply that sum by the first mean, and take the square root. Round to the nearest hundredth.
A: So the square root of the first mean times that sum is 6.42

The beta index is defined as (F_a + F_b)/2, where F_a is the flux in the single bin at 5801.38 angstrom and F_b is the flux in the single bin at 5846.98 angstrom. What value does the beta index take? 4.71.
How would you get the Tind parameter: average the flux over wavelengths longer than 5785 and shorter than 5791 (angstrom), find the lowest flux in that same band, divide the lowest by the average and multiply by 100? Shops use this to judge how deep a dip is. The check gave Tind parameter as 94.2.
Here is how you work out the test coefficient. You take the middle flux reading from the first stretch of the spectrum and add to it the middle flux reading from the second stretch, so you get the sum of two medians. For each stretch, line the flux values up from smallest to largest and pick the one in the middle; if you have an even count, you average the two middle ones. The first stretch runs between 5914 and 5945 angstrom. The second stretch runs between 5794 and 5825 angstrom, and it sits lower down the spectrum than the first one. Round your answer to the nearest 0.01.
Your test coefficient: 9.05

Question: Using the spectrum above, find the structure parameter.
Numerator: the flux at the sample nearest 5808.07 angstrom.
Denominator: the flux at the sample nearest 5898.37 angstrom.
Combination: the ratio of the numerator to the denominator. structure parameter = 1.08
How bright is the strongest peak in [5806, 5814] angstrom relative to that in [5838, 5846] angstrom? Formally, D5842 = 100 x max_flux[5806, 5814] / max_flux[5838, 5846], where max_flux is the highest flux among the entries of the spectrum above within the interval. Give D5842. 101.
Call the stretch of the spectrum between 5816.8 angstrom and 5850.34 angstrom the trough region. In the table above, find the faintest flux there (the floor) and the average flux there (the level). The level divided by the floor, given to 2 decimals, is 1.09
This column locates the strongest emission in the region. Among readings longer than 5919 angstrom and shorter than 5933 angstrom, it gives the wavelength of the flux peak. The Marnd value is 5920.14 angstrom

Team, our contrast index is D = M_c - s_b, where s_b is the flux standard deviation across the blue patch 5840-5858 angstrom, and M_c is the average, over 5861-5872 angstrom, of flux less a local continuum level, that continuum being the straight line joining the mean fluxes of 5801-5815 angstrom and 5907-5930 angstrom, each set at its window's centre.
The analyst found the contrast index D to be -0.09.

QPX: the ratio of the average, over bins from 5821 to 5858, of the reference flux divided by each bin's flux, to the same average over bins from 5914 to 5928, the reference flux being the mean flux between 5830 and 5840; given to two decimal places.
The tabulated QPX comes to 1.01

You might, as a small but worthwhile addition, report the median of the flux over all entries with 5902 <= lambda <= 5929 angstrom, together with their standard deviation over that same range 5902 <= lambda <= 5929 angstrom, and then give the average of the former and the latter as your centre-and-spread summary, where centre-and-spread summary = 2.29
